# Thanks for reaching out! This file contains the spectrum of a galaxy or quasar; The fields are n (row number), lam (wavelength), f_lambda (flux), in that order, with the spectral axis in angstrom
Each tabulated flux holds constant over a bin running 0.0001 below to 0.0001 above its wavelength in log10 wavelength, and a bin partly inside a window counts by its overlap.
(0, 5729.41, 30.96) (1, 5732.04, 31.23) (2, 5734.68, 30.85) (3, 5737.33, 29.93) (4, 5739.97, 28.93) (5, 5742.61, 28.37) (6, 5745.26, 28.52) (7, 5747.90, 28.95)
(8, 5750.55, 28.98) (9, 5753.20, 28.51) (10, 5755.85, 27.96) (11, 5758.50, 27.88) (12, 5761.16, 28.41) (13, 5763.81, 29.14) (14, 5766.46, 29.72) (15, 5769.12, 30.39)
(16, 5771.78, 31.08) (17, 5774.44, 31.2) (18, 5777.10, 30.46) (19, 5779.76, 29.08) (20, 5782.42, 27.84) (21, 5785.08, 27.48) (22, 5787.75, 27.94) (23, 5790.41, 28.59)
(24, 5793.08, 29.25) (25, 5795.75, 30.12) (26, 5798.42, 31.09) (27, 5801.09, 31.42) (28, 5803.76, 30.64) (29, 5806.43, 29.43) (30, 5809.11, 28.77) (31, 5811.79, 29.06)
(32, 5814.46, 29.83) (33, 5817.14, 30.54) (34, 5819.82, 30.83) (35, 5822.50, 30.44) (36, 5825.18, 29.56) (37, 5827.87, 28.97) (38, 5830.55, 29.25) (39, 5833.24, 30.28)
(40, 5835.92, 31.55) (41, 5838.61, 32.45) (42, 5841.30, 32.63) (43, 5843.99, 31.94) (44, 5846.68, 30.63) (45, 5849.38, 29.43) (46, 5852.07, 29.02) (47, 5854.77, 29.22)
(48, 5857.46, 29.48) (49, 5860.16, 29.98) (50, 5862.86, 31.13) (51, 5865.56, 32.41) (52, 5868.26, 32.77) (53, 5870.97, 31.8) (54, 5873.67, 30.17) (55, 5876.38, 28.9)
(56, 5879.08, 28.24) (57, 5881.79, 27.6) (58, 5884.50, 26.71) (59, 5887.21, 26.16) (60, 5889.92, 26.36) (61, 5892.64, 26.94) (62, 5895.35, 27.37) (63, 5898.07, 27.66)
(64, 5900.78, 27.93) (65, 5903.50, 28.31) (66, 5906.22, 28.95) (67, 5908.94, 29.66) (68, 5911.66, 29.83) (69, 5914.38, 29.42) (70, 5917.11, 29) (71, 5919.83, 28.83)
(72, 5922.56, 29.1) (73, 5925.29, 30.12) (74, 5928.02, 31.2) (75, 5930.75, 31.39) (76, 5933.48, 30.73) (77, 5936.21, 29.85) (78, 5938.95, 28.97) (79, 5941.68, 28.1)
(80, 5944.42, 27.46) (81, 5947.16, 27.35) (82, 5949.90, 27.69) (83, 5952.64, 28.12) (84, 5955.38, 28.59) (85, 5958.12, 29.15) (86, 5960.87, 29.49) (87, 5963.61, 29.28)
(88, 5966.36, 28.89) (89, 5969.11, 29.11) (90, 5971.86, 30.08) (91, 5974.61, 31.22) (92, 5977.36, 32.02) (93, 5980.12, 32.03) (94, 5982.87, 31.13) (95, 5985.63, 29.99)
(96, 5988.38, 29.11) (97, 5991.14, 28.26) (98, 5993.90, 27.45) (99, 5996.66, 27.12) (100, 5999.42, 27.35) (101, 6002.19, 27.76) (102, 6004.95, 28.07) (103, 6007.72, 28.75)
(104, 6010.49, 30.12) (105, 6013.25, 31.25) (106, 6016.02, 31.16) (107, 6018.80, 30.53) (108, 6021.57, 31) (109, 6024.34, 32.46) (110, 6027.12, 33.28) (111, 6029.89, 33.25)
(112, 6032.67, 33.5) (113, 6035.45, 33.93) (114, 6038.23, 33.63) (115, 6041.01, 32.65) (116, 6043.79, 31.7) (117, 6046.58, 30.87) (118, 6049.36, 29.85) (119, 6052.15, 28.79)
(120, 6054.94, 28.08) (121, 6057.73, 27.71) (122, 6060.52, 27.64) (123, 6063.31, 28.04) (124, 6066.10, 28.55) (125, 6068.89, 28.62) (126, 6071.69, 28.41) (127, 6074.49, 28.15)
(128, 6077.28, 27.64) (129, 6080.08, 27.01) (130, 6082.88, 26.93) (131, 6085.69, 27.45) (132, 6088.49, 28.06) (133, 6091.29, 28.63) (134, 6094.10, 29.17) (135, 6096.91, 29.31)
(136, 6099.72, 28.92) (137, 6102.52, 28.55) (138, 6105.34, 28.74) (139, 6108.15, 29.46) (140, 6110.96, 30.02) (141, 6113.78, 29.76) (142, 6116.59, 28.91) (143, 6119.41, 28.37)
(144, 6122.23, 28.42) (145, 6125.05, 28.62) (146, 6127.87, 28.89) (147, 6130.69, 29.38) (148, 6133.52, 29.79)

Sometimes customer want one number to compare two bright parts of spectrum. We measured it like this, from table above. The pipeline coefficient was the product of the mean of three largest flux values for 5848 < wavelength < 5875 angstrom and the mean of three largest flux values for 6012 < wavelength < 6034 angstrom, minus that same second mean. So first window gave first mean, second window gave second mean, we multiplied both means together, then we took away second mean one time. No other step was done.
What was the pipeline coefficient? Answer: 1045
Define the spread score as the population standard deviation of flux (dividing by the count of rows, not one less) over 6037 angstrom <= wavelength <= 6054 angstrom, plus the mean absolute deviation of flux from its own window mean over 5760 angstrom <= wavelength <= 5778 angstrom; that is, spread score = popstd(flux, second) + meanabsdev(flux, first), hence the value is 2.5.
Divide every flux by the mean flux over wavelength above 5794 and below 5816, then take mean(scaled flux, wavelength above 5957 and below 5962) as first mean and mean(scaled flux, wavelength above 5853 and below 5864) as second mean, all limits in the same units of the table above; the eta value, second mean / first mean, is 1.02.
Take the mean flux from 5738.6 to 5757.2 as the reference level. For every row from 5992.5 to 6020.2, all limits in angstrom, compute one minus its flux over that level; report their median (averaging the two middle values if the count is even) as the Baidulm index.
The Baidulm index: 0.01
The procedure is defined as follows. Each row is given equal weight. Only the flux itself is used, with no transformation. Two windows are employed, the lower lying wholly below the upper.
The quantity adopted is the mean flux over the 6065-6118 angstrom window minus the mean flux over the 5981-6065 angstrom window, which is -1.6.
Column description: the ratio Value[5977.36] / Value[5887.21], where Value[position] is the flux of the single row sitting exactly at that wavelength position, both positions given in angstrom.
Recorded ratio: 1.22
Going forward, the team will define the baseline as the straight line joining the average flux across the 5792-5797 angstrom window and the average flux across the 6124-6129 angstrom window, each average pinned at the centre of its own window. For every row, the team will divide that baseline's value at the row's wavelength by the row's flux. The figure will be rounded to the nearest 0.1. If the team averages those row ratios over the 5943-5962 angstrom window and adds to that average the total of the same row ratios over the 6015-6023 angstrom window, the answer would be 3.9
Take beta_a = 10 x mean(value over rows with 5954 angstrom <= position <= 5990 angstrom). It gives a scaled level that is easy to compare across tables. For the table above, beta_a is 300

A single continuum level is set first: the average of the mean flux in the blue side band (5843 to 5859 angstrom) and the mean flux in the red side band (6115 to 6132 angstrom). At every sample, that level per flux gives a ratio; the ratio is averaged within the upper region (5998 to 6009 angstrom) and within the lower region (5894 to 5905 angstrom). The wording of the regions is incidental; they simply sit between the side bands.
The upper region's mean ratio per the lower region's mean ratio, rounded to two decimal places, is 0.99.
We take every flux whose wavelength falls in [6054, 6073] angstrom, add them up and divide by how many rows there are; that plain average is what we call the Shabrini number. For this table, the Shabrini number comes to 28.2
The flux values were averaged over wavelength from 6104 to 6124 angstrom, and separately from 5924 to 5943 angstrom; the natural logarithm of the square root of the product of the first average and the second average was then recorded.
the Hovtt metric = 3.387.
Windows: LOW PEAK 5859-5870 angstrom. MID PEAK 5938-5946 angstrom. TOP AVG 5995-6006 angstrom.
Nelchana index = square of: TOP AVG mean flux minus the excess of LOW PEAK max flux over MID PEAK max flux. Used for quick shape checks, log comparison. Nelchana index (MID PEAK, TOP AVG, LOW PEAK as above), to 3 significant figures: 565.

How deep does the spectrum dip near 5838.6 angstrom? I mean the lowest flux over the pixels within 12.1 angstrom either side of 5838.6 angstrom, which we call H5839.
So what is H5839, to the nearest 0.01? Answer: 28.97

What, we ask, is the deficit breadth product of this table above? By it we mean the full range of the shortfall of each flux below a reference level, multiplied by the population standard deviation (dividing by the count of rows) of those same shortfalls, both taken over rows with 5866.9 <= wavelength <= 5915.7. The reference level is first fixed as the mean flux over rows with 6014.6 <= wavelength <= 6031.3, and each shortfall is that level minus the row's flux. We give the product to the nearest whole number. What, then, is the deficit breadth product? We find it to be 12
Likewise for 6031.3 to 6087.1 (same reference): 16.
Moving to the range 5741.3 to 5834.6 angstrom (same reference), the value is 4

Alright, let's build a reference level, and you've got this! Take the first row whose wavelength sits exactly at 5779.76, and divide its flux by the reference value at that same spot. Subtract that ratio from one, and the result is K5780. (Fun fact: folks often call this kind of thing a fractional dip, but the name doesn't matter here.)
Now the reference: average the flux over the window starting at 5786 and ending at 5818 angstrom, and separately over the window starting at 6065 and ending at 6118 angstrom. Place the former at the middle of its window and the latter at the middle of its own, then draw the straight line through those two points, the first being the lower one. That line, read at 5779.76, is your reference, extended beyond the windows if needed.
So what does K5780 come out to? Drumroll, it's 0.02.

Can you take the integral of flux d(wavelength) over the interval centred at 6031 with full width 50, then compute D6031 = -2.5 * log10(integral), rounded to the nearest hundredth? -7.99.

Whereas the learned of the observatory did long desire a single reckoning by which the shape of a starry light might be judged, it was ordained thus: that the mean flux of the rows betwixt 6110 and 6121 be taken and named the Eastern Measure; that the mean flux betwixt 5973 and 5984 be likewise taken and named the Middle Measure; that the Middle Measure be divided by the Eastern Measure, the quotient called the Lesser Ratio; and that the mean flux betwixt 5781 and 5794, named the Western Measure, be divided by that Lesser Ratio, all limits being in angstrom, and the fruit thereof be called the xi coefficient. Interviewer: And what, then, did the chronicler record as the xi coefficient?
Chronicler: 26.1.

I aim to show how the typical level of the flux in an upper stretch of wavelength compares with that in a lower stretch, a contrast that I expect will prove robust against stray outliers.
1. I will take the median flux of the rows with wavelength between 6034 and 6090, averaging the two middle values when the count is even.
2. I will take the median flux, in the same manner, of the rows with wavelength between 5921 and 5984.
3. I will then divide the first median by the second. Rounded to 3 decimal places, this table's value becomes 0.966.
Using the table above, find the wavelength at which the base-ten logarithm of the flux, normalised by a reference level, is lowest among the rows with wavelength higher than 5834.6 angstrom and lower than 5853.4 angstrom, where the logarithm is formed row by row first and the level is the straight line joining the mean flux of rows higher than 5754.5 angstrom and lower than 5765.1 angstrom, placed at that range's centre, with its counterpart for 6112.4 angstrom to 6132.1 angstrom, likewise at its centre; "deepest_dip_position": 5852.07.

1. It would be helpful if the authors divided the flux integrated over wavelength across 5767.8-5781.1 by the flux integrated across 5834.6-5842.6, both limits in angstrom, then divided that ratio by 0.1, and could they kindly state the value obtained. 16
